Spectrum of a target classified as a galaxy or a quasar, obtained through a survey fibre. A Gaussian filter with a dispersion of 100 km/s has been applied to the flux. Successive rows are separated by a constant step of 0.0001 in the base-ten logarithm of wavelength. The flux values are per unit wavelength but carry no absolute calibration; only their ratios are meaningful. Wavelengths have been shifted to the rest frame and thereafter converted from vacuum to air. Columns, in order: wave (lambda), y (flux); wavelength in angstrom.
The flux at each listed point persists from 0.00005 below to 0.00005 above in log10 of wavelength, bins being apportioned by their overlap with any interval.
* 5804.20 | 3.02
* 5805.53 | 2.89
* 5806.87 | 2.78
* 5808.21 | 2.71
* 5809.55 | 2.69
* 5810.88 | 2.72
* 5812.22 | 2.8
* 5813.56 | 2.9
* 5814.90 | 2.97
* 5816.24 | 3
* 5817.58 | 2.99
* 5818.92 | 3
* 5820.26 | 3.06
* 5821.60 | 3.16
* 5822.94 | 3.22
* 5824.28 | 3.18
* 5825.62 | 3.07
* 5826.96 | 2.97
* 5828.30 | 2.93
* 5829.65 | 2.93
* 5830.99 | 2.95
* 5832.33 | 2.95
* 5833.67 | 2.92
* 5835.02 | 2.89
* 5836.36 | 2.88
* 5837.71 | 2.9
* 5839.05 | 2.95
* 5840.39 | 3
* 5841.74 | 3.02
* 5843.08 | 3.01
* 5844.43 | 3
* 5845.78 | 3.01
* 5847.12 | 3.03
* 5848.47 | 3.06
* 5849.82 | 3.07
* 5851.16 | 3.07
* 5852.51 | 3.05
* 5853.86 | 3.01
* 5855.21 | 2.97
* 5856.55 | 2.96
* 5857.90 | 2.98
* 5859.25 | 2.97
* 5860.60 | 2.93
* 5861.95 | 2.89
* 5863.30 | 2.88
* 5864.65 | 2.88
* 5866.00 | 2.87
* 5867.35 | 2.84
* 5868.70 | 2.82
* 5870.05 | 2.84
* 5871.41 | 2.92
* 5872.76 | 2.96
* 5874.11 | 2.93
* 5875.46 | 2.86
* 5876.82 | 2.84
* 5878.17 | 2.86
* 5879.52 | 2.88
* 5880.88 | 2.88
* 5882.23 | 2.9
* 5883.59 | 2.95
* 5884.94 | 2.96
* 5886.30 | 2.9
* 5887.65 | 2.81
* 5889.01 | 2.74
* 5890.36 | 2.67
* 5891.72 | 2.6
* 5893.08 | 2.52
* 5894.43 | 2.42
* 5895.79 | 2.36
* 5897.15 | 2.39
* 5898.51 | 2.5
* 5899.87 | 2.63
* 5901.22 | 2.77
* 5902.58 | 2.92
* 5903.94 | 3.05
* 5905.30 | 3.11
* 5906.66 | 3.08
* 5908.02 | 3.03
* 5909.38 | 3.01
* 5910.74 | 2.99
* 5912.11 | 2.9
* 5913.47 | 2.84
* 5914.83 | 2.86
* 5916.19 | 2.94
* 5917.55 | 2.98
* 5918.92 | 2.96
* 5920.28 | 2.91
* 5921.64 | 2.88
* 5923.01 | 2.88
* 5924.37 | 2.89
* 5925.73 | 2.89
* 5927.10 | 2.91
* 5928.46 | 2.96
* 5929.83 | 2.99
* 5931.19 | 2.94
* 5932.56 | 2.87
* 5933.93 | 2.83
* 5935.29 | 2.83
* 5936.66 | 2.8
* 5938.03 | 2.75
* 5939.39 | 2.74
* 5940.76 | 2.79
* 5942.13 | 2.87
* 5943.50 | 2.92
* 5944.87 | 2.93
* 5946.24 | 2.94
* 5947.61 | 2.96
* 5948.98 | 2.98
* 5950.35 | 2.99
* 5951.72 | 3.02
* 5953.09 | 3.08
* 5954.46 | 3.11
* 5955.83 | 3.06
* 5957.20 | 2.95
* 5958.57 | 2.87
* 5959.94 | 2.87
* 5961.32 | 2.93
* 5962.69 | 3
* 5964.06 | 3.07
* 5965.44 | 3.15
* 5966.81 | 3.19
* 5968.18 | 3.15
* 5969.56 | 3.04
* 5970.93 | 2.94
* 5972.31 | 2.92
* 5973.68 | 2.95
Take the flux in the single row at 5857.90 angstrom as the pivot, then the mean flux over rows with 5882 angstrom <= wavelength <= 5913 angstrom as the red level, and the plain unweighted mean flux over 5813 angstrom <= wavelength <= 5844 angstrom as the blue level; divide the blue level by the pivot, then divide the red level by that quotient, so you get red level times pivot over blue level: 2.78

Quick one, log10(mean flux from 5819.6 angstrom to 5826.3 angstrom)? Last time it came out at 0.497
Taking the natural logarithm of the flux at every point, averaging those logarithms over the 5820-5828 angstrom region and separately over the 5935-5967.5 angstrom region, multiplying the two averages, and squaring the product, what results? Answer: 1.50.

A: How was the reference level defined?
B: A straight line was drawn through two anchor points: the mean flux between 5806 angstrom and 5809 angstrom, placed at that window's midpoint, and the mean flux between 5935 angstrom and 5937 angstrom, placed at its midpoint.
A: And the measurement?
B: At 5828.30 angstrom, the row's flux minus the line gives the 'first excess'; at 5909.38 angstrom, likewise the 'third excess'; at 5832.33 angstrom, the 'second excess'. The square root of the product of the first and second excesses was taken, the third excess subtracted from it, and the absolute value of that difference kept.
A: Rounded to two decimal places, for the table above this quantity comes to 0.03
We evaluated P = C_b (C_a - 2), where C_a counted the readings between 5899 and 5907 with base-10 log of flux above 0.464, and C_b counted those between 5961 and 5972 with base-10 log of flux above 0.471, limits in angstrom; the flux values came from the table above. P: 12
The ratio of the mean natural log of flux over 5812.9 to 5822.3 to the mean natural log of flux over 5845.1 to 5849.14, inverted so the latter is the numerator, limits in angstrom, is 1.01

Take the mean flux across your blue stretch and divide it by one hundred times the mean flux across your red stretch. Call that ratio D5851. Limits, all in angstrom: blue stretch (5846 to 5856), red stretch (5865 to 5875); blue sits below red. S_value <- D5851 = 0.0105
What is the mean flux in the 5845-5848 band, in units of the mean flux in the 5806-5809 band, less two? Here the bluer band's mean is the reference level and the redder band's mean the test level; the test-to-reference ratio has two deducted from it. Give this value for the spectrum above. -0.90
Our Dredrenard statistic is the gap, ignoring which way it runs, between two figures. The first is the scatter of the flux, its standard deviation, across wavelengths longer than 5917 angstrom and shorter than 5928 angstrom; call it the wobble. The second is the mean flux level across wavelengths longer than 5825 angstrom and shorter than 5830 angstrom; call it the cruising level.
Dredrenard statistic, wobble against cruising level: 2.94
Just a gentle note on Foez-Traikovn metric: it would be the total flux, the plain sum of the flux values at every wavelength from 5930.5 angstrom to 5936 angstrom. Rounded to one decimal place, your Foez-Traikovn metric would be 11.5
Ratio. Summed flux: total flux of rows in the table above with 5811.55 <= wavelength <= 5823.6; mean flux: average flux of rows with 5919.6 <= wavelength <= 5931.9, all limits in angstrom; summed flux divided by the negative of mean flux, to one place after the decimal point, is -9.3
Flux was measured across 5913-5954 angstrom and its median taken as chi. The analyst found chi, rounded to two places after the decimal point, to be 2.91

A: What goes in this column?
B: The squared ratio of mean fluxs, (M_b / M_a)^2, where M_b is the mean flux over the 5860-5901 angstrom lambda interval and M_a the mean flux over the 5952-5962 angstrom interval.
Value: 0.87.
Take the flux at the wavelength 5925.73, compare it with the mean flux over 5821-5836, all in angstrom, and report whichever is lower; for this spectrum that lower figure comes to 2.89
